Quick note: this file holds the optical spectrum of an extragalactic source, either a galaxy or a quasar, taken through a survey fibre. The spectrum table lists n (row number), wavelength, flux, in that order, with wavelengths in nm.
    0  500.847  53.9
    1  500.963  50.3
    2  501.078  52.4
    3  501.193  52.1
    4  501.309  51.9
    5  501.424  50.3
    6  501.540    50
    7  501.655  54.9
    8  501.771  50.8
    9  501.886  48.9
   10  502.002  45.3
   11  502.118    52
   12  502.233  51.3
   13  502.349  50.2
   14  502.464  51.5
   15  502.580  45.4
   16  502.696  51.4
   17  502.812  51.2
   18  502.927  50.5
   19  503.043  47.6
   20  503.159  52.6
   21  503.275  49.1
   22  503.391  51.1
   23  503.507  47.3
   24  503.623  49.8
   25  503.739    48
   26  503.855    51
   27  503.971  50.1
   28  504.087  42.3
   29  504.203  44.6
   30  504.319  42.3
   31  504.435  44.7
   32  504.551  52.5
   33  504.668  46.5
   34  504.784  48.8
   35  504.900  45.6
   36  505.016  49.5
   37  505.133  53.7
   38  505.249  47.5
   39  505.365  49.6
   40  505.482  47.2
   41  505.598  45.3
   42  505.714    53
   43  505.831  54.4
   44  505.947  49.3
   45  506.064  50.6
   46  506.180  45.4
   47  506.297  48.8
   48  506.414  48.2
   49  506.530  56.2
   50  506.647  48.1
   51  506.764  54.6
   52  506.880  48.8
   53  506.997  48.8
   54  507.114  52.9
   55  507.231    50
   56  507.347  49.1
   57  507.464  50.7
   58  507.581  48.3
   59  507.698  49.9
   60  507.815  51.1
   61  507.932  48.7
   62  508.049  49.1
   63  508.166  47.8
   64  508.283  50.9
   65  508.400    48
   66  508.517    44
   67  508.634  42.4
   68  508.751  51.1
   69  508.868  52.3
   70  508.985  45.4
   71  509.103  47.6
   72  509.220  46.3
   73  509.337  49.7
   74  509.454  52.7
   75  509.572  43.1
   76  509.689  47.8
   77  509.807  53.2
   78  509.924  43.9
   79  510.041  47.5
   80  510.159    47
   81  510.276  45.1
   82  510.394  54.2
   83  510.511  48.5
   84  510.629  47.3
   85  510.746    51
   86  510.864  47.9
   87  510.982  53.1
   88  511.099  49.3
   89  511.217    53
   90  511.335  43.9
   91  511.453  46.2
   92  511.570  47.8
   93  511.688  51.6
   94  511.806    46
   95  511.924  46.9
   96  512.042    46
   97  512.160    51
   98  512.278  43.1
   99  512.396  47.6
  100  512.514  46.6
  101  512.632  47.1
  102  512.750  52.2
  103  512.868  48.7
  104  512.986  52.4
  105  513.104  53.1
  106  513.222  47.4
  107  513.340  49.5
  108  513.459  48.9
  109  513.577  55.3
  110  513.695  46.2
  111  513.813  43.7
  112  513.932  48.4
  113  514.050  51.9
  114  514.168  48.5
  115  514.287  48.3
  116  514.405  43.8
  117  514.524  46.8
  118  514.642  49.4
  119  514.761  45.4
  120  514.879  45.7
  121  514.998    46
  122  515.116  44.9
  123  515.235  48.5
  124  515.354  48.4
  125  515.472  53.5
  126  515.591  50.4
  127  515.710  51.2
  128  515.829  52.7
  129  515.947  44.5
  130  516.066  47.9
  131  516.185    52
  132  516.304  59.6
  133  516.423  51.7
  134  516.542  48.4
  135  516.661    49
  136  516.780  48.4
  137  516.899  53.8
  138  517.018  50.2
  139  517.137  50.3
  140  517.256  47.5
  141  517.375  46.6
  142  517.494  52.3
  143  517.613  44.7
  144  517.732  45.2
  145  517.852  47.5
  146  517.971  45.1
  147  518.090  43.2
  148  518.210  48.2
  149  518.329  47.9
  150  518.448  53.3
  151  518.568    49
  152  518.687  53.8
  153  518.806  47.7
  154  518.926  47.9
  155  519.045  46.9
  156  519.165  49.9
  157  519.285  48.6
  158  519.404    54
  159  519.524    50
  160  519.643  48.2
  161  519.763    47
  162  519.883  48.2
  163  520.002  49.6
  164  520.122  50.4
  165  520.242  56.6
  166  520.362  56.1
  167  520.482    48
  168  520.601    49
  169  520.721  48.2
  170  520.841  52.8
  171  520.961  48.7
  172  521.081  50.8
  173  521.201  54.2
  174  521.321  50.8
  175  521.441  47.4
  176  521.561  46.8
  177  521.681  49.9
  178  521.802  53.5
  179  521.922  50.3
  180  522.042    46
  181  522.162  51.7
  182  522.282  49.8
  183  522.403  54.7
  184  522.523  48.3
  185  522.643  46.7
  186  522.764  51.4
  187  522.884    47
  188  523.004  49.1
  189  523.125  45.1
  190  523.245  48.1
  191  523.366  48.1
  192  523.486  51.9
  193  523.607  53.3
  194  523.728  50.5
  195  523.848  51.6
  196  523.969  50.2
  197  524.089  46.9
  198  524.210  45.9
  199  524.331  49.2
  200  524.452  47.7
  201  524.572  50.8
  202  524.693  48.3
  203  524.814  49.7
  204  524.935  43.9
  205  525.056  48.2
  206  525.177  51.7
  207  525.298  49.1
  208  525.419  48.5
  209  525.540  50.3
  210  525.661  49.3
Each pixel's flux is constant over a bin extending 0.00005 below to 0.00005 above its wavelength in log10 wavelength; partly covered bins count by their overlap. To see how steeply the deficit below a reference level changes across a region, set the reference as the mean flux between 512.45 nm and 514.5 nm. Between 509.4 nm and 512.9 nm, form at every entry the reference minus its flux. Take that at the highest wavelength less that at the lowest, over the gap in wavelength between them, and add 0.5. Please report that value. 1.7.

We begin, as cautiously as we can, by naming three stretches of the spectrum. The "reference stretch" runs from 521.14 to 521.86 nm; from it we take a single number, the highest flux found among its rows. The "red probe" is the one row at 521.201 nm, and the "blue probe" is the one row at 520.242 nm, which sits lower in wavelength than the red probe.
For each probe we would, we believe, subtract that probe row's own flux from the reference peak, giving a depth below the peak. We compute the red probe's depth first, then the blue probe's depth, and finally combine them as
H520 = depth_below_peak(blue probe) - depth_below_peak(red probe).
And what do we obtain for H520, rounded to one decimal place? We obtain -2.4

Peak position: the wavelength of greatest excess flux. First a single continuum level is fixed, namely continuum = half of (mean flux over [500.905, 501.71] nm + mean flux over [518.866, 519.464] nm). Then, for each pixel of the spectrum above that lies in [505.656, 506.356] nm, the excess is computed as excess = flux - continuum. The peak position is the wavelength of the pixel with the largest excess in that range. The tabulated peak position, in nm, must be 505.831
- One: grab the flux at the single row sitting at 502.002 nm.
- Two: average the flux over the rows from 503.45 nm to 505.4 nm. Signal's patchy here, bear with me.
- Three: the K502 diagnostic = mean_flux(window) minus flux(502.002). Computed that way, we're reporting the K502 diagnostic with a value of 3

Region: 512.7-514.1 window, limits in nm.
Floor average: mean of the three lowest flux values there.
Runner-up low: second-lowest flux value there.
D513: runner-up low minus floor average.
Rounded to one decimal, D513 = 0.4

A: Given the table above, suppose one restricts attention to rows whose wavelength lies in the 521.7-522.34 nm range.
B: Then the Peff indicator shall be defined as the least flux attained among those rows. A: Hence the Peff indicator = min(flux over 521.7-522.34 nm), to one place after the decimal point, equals 46.0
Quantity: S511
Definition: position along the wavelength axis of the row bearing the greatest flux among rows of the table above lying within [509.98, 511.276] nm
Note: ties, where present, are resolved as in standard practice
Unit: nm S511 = 510.394 nm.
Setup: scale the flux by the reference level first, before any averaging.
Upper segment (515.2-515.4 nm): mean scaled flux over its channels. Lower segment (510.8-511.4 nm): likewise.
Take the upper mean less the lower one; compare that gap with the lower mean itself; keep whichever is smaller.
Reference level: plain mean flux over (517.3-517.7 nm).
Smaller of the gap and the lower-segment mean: -0.021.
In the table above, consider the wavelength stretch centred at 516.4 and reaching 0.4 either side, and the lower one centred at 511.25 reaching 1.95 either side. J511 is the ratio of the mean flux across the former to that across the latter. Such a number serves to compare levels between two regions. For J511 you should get 1.05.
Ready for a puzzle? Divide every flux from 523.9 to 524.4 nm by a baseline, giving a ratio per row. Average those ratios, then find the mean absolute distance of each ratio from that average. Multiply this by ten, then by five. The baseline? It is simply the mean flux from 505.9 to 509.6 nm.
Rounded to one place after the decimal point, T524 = 1.7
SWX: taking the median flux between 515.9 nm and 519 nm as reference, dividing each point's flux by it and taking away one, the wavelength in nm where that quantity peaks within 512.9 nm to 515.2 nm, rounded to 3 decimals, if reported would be 513.577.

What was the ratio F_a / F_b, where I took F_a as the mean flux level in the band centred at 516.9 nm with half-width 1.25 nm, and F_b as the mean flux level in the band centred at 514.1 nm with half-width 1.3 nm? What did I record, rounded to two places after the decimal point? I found 1.02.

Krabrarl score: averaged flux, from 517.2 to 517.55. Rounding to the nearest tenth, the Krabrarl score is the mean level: 48.8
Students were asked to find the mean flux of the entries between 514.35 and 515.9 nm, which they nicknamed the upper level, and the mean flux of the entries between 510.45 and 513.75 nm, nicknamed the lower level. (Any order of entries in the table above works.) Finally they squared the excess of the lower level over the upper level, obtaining 0.4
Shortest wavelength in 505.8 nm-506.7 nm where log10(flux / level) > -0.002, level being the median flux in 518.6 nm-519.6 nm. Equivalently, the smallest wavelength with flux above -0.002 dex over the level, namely 505.831 nm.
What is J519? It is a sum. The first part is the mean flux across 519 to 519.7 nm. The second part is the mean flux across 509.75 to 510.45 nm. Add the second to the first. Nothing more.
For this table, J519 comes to 98.1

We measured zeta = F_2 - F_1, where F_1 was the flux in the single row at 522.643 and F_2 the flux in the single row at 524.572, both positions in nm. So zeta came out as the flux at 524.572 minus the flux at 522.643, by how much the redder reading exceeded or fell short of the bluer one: 4.1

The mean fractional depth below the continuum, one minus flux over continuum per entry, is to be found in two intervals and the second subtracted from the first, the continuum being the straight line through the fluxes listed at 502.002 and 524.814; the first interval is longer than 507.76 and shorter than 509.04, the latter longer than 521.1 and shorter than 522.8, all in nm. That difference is -0.018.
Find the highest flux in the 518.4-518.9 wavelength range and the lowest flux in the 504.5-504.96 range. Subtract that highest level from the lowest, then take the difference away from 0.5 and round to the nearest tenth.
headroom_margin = 8.7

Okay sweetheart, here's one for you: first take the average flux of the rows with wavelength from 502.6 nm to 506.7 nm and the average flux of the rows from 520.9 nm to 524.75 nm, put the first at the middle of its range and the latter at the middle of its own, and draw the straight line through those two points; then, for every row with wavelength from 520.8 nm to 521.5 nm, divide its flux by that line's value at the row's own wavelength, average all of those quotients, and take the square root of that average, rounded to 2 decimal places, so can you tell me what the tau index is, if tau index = 1.01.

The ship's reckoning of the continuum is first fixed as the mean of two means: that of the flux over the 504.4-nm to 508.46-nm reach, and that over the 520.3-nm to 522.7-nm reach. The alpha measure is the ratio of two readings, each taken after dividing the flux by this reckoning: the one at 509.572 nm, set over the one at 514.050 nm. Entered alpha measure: 0.83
